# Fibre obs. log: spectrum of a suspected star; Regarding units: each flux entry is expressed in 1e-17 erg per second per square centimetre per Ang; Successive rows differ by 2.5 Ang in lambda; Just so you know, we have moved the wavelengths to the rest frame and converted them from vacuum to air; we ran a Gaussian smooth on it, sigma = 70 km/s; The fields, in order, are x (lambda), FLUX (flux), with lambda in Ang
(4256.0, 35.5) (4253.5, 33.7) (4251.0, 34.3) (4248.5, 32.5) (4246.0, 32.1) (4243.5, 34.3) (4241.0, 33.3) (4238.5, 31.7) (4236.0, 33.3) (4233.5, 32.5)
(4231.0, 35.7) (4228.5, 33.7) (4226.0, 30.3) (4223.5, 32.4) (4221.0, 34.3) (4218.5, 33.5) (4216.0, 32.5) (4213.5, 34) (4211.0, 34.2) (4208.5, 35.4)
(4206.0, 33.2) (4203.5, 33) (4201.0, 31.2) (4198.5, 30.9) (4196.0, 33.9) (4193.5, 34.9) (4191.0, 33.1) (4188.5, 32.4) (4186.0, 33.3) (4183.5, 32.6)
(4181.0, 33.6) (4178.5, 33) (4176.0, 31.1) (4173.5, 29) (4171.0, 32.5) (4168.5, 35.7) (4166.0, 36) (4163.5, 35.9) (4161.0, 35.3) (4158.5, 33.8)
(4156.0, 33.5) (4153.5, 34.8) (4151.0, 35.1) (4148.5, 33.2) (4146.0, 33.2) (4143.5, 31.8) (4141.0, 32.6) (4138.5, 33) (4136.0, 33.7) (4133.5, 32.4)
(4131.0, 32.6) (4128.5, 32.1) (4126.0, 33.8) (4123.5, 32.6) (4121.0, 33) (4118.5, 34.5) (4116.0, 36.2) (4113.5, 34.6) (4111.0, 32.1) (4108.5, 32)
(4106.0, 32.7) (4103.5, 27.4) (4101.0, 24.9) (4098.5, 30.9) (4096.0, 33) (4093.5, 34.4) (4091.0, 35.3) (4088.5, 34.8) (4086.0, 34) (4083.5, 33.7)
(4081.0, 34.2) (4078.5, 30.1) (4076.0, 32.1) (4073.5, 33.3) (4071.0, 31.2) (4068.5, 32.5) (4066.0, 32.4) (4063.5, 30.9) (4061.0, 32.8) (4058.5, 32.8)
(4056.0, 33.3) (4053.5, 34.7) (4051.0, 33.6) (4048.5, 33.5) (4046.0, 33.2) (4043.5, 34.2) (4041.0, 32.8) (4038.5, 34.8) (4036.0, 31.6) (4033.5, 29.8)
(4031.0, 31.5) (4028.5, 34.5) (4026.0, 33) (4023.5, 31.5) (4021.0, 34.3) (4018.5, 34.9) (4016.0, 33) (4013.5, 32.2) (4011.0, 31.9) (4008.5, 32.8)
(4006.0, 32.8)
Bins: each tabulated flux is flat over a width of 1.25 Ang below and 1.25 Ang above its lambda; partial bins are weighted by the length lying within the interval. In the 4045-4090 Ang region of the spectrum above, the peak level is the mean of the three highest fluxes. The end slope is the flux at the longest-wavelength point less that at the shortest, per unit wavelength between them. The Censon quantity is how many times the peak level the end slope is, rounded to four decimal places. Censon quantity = 0.0011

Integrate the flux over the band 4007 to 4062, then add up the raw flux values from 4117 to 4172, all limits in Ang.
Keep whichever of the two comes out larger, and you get 1817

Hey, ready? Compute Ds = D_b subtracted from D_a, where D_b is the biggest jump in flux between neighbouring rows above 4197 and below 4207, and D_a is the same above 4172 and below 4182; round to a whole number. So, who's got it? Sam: 0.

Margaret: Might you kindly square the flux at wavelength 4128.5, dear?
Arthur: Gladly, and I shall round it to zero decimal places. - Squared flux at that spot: 1030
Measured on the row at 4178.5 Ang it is 1089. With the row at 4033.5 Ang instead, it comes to 888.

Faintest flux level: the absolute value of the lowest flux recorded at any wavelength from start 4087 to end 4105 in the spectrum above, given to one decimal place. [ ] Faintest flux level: 24.9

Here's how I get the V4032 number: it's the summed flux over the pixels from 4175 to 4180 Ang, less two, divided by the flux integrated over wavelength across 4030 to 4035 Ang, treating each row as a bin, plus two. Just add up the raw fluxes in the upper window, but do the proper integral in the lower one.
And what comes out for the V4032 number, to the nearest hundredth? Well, 0.40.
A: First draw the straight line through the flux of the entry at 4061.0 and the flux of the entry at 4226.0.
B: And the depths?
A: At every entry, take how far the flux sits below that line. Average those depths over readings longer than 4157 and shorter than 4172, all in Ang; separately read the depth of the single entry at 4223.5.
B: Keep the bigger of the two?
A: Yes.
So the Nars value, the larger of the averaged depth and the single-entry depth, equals -2.1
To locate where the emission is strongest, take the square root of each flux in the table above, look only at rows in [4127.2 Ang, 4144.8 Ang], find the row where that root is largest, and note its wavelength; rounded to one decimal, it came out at 4136.0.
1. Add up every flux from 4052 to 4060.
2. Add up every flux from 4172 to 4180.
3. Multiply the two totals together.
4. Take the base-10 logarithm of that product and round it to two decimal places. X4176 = 3.97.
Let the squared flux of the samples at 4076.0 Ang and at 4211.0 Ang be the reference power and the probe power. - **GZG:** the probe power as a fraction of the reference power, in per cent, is 114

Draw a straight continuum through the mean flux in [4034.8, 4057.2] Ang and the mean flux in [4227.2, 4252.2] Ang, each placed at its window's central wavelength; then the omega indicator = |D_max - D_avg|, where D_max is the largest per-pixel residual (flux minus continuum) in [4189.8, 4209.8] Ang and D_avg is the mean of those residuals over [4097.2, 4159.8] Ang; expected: 2.8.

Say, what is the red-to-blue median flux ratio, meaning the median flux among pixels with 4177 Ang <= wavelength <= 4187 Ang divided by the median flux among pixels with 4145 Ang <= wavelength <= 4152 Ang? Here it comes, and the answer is 1.00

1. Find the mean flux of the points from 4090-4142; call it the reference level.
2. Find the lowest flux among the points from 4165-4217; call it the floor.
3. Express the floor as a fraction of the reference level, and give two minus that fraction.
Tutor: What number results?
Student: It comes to 1.11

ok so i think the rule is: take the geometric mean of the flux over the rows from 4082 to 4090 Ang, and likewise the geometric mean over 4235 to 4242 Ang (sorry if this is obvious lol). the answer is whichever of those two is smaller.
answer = 32.8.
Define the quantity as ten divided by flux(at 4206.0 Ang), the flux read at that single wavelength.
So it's 0.301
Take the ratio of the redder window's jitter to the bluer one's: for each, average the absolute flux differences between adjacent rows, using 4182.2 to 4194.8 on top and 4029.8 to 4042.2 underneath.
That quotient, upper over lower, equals 0.47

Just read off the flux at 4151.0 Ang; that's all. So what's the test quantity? 35.1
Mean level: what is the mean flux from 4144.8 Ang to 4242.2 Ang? 33.4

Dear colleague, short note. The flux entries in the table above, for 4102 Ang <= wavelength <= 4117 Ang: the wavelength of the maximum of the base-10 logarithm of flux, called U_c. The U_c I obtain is 4116.0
